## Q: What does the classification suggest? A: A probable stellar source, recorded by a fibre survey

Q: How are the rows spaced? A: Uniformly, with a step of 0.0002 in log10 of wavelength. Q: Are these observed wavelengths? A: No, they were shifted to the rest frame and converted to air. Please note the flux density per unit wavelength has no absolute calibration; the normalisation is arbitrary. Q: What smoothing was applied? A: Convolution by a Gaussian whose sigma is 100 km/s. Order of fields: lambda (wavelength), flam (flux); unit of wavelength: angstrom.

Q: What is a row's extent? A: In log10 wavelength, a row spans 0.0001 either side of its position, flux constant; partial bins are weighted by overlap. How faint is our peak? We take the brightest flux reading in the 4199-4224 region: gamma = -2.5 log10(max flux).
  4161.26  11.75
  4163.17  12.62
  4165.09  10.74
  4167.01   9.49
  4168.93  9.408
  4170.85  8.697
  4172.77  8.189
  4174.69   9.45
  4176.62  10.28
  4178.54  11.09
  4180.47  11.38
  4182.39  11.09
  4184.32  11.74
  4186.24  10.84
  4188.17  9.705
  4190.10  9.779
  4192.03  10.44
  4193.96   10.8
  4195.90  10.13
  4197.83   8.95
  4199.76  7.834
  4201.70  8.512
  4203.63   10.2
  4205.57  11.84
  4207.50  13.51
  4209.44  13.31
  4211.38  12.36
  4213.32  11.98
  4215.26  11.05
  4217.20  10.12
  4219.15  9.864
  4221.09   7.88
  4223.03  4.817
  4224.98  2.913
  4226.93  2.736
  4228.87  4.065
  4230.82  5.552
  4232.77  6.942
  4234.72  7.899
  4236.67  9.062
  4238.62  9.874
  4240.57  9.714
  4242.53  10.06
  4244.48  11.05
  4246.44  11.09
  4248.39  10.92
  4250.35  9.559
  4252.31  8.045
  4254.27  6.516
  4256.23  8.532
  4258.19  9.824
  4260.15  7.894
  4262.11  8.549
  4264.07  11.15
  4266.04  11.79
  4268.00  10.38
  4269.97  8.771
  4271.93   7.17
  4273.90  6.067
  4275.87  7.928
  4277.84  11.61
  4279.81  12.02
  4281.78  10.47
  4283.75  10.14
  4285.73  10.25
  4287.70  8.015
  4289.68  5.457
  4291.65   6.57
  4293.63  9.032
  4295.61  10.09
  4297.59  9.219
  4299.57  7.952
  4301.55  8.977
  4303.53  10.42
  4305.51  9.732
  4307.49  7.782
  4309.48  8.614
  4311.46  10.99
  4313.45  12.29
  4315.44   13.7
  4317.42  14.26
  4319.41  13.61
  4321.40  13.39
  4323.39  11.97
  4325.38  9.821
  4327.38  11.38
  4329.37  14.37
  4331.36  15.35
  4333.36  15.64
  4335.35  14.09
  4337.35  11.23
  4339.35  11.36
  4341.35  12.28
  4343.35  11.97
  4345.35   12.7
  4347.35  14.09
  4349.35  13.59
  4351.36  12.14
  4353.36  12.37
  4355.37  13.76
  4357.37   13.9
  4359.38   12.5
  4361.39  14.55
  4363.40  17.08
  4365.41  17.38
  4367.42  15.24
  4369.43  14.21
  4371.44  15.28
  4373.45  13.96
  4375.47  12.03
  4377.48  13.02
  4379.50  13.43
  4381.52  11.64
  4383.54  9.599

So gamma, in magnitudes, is -2.83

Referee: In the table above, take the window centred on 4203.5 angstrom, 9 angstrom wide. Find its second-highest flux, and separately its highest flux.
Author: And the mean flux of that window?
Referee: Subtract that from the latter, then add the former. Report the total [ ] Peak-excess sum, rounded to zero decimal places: 15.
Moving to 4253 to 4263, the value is 10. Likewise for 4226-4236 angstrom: 9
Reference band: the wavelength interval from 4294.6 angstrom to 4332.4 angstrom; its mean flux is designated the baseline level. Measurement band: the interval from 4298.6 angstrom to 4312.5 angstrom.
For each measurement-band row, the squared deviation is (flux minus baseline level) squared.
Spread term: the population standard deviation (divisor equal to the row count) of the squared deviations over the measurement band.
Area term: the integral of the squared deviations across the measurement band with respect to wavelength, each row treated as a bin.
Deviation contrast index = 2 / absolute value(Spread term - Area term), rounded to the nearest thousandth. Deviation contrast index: 0.028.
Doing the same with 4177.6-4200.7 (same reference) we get 0.046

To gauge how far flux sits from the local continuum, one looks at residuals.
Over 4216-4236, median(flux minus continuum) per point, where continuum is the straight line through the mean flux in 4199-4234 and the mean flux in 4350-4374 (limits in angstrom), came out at -3.0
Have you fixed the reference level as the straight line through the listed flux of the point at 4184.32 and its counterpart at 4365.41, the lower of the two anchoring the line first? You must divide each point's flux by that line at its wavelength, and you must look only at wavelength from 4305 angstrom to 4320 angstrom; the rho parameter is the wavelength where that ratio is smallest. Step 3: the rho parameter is 4307.49 angstrom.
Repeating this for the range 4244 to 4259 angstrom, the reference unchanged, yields 4254.27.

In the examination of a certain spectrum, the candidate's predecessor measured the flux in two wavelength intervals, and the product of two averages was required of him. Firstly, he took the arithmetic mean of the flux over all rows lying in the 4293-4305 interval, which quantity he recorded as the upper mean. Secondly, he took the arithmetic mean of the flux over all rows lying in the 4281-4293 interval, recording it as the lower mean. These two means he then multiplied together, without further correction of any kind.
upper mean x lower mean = 79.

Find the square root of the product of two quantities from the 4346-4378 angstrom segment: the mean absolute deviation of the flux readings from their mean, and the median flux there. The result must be 4.0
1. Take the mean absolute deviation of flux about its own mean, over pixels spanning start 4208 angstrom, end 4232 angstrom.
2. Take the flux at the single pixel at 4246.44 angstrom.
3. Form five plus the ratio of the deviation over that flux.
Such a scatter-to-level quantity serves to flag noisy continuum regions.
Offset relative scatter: 5.31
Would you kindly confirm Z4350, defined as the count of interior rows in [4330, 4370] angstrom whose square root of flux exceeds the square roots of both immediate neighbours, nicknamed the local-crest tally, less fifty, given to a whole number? -45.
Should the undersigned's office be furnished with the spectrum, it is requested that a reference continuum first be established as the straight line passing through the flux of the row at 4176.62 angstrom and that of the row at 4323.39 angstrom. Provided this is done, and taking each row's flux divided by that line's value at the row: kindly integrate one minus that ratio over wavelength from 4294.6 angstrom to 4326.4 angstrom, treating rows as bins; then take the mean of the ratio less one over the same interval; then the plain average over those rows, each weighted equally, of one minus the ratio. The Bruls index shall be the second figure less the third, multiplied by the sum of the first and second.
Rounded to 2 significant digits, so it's -0.47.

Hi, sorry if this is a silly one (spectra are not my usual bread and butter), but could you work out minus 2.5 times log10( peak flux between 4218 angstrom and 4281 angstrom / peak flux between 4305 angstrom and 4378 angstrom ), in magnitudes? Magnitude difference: 0.40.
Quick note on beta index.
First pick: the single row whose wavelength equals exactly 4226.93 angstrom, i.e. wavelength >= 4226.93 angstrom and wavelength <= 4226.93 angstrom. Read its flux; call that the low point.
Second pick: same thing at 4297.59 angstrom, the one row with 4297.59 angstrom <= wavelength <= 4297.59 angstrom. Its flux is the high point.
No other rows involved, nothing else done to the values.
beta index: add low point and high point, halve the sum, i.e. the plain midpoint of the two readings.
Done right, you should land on 6.0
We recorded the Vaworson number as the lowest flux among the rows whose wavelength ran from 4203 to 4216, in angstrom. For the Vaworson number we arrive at 10.2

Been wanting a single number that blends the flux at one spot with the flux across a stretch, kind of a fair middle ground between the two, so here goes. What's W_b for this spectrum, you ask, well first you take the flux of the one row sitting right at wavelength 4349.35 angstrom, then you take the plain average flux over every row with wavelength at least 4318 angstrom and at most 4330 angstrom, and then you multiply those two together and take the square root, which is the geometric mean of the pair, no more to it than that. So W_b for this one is 13.0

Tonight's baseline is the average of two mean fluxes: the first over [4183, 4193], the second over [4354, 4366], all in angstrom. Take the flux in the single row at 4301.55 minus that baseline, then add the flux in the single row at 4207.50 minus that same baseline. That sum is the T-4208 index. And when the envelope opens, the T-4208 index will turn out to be -3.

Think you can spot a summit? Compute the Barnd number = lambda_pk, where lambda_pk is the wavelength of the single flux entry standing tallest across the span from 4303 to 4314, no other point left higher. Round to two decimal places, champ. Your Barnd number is 4313.45 angstrom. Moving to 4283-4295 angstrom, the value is 4285.73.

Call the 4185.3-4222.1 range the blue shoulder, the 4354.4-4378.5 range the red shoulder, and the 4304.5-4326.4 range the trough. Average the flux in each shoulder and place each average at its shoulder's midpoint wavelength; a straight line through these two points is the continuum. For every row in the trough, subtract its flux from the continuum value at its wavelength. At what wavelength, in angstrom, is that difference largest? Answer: 4307.49 angstrom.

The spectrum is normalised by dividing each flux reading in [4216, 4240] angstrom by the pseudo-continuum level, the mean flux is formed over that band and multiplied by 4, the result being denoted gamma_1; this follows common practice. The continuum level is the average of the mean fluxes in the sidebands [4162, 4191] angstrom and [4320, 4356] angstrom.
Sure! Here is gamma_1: 2.4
